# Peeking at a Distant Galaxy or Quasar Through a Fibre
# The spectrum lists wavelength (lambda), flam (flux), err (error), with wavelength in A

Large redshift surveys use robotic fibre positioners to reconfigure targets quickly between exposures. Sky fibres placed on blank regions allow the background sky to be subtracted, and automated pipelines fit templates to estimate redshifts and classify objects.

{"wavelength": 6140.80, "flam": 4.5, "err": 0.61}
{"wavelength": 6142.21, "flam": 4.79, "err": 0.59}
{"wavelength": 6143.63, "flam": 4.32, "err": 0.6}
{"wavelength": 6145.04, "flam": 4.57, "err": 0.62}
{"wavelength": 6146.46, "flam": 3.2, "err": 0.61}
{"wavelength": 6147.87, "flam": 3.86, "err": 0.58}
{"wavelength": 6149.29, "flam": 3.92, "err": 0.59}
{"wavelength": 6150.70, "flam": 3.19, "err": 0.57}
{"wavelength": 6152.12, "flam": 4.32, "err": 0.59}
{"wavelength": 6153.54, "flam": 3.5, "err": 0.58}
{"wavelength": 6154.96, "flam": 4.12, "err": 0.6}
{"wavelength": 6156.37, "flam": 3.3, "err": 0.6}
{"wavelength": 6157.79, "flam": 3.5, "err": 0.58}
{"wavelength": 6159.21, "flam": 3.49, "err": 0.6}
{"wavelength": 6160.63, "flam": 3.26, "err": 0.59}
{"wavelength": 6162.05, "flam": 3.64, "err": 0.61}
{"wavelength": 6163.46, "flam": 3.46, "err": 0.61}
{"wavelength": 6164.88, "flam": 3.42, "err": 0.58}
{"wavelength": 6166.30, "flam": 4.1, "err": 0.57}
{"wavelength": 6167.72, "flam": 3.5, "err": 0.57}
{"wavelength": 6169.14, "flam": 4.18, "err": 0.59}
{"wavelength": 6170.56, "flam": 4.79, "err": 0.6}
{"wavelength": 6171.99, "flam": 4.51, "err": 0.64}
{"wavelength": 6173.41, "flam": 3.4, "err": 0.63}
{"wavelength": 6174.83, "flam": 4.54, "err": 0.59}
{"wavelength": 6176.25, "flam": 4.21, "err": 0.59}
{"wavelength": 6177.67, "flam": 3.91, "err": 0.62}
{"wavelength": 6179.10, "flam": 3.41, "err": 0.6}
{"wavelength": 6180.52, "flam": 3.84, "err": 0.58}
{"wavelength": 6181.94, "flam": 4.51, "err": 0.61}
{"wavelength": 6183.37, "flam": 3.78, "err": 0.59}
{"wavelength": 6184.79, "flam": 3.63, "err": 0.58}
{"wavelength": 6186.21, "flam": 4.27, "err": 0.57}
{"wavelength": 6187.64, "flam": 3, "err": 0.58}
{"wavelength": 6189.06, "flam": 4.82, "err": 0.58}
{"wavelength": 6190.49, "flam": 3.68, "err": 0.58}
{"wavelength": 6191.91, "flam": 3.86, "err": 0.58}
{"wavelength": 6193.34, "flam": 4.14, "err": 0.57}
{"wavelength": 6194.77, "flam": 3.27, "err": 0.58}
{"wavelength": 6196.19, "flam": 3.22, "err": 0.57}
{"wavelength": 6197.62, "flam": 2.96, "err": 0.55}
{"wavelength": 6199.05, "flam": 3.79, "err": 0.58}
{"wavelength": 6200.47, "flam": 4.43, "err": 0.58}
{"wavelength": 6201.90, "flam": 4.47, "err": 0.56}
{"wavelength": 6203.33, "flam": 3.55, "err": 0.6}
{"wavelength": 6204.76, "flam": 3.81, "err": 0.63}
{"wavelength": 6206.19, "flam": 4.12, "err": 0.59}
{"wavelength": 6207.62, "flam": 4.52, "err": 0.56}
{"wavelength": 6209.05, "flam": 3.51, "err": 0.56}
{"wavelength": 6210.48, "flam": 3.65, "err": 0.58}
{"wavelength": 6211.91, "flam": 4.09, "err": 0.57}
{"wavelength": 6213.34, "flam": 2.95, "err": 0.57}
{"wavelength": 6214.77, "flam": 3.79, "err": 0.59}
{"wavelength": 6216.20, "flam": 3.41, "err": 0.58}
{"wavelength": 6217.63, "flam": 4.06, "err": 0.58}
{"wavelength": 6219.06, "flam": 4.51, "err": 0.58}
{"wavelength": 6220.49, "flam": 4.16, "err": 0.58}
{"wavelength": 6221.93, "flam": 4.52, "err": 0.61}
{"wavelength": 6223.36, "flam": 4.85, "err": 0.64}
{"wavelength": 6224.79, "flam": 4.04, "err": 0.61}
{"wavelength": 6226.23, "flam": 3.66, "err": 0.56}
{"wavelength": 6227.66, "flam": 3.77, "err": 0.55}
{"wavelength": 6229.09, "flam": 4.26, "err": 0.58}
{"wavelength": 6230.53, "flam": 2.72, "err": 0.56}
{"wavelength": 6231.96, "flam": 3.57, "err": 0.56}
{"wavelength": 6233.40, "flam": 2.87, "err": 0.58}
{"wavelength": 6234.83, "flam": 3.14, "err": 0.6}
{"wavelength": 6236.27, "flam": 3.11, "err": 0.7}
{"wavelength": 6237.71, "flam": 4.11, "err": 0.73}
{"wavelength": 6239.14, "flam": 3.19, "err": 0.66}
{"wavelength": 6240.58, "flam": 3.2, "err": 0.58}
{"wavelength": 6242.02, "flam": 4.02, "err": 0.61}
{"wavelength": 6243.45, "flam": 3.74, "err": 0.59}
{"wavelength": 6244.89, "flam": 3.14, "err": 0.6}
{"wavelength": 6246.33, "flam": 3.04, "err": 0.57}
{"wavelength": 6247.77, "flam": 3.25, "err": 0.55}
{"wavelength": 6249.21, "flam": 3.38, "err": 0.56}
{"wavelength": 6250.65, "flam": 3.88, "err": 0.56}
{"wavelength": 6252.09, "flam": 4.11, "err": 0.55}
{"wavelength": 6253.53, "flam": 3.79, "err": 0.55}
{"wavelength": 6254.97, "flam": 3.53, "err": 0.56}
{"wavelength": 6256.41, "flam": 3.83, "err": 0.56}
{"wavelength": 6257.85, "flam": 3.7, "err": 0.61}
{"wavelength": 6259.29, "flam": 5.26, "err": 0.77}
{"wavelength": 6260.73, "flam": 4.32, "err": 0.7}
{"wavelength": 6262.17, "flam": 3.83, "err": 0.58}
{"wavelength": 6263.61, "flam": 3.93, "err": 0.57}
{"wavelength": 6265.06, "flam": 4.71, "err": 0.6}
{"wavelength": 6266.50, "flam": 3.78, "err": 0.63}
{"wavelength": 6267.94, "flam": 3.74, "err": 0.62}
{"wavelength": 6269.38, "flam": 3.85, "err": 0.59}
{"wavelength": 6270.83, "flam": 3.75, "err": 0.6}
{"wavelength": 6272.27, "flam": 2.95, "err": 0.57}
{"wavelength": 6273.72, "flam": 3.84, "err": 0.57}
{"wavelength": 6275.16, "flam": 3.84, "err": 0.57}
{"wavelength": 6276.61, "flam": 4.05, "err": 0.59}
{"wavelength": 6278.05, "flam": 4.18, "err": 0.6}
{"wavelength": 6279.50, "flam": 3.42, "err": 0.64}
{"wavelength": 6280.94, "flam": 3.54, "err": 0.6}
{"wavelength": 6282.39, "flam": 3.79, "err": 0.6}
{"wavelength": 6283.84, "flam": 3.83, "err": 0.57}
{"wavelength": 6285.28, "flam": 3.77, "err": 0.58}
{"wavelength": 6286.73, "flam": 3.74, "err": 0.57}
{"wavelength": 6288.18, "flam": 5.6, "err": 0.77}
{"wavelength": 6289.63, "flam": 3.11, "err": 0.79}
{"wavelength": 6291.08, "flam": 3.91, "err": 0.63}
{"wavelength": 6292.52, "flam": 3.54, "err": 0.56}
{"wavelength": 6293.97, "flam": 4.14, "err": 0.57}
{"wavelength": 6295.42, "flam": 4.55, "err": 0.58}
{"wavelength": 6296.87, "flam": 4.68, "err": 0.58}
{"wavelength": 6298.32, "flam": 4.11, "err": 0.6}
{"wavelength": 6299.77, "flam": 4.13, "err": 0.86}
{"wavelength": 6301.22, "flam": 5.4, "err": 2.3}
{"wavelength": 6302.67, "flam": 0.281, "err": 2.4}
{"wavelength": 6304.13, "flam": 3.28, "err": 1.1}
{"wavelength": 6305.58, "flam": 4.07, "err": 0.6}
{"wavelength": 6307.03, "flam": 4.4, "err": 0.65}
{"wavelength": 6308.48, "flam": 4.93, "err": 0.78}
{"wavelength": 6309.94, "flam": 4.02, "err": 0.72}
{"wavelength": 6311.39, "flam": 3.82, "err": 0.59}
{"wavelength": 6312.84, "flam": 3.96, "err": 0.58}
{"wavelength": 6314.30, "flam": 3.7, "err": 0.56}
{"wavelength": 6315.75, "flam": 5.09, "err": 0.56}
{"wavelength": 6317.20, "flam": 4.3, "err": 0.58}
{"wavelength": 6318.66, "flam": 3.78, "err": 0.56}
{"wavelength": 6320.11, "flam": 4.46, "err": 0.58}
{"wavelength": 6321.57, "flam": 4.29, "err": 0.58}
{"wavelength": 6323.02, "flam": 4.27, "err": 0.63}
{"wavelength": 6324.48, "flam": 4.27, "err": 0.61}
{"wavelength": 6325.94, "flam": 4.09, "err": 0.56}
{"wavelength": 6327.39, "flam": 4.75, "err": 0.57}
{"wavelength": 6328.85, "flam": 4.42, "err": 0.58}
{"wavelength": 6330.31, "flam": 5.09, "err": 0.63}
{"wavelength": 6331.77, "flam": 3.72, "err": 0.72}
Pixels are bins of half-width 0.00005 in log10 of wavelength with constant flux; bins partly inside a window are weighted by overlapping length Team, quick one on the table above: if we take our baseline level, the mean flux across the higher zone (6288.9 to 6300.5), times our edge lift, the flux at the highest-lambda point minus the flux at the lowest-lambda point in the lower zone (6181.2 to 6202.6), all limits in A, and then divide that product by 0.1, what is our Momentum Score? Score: -2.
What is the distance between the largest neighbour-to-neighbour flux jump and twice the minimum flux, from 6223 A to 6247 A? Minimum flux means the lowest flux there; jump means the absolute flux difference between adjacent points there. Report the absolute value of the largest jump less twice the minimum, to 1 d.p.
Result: 3.9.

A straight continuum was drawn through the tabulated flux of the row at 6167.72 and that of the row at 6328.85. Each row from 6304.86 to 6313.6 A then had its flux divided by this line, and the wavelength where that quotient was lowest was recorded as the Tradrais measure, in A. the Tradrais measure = 6311.39 A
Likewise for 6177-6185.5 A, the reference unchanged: 6179.10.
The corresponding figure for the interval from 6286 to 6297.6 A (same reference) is 6289.63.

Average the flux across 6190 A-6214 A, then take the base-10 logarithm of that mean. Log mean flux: 0.576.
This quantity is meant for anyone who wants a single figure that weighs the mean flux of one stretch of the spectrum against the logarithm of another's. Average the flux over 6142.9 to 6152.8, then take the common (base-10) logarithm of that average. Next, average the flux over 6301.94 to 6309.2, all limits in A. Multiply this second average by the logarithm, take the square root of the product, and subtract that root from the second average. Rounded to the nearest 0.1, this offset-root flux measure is 2.0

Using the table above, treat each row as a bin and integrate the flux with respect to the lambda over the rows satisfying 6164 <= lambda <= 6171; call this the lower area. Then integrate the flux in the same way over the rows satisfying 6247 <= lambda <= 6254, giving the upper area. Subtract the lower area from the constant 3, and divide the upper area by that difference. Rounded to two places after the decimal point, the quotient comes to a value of -1.04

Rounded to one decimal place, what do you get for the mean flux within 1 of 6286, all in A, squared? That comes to 14.1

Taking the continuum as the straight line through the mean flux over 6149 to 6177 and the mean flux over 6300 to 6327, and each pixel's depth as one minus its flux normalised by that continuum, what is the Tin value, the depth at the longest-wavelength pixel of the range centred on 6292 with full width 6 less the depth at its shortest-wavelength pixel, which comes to -0.26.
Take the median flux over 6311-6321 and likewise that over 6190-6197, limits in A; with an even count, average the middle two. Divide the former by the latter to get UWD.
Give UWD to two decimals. 1.08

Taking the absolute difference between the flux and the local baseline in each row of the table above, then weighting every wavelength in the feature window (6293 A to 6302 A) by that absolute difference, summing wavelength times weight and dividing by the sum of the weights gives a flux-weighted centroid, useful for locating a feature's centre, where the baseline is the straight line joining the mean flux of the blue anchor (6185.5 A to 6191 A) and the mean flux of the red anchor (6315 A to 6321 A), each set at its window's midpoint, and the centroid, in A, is 6299.0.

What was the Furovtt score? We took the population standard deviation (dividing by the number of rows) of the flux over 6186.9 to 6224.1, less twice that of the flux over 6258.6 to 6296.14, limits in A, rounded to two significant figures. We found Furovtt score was -0.57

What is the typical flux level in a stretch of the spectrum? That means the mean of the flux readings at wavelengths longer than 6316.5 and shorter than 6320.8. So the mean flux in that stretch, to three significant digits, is 4.18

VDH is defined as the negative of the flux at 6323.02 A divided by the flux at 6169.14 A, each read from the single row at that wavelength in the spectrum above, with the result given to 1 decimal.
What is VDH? -1.0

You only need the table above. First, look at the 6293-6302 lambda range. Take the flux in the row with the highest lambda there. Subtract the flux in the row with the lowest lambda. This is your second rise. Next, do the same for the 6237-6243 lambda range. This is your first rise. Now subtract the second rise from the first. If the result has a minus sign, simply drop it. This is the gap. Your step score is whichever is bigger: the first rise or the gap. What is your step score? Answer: 1.35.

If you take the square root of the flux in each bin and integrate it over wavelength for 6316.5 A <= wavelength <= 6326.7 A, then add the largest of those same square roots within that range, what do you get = 23.0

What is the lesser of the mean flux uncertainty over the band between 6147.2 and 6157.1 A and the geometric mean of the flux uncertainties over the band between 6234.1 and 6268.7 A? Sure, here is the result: 0.587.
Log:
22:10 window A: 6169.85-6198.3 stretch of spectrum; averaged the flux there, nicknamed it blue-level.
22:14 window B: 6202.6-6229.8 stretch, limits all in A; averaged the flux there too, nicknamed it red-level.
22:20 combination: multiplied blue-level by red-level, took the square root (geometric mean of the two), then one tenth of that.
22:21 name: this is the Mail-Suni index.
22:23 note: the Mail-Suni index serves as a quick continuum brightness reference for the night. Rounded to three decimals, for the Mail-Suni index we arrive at 0.392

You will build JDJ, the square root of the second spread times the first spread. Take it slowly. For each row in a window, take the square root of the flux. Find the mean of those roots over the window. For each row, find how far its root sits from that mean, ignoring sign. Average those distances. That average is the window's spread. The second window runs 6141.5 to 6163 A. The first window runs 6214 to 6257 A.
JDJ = 0.112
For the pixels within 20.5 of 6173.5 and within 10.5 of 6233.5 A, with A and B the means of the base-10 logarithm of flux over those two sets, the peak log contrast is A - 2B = -0.52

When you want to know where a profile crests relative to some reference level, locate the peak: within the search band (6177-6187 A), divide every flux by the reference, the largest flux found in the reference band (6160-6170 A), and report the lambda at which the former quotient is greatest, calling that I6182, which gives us 6181.94 A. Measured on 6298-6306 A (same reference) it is 6301.22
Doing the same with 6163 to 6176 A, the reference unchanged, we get 6170.56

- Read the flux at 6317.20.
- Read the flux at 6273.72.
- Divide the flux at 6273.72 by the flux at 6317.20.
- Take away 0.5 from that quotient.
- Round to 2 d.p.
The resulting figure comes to 0.39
